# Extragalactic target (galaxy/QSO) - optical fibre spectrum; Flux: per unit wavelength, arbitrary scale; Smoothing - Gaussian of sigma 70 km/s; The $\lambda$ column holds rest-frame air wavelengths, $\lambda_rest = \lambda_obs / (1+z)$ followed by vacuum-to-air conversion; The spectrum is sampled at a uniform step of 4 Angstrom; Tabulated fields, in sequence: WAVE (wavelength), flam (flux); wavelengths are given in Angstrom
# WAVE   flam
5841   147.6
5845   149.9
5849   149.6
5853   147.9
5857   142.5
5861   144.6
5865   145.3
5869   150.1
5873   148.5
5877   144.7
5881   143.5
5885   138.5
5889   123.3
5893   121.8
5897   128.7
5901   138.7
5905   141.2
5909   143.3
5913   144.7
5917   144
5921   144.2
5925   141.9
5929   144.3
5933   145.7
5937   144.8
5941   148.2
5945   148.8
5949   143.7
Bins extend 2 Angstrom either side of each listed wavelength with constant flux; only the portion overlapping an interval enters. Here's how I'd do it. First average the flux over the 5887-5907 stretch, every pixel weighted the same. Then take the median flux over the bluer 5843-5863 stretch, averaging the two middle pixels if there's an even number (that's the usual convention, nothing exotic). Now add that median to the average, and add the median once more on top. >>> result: 427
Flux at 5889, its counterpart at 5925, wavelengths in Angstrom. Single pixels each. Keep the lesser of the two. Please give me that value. 123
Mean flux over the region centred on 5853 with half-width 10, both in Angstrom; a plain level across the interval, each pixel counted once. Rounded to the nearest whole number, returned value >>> 147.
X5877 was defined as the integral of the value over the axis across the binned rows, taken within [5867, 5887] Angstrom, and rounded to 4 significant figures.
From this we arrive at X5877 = 2901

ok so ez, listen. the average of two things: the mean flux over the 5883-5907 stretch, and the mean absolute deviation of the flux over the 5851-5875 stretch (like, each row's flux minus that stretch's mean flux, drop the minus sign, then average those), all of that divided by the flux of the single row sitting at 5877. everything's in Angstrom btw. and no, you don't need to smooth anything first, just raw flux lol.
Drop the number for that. 0.464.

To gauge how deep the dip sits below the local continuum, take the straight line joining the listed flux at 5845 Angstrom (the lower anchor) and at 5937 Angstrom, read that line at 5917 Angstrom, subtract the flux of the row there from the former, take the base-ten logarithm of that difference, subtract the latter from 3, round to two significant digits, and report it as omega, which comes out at 2.7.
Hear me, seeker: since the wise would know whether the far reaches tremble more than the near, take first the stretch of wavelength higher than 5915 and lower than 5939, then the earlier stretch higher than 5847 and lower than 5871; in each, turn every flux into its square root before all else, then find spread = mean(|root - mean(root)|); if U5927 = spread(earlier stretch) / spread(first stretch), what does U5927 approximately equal 3.1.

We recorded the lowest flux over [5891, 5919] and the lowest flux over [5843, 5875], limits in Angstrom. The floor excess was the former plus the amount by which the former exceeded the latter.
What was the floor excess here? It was 101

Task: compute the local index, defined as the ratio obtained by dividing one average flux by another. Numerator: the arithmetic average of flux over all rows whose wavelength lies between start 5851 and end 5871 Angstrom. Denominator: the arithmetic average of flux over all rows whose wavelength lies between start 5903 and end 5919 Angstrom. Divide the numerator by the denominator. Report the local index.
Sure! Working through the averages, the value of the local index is 1.02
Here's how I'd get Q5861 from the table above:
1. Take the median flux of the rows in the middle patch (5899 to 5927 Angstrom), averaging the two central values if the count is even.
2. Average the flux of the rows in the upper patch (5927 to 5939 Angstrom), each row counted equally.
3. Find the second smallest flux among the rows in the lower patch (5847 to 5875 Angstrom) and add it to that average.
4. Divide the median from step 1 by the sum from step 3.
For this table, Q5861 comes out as 0.49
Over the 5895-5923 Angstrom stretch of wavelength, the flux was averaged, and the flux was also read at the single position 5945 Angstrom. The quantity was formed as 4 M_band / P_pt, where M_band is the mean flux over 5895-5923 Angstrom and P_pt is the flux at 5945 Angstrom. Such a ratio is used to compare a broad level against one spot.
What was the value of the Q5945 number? 3.78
